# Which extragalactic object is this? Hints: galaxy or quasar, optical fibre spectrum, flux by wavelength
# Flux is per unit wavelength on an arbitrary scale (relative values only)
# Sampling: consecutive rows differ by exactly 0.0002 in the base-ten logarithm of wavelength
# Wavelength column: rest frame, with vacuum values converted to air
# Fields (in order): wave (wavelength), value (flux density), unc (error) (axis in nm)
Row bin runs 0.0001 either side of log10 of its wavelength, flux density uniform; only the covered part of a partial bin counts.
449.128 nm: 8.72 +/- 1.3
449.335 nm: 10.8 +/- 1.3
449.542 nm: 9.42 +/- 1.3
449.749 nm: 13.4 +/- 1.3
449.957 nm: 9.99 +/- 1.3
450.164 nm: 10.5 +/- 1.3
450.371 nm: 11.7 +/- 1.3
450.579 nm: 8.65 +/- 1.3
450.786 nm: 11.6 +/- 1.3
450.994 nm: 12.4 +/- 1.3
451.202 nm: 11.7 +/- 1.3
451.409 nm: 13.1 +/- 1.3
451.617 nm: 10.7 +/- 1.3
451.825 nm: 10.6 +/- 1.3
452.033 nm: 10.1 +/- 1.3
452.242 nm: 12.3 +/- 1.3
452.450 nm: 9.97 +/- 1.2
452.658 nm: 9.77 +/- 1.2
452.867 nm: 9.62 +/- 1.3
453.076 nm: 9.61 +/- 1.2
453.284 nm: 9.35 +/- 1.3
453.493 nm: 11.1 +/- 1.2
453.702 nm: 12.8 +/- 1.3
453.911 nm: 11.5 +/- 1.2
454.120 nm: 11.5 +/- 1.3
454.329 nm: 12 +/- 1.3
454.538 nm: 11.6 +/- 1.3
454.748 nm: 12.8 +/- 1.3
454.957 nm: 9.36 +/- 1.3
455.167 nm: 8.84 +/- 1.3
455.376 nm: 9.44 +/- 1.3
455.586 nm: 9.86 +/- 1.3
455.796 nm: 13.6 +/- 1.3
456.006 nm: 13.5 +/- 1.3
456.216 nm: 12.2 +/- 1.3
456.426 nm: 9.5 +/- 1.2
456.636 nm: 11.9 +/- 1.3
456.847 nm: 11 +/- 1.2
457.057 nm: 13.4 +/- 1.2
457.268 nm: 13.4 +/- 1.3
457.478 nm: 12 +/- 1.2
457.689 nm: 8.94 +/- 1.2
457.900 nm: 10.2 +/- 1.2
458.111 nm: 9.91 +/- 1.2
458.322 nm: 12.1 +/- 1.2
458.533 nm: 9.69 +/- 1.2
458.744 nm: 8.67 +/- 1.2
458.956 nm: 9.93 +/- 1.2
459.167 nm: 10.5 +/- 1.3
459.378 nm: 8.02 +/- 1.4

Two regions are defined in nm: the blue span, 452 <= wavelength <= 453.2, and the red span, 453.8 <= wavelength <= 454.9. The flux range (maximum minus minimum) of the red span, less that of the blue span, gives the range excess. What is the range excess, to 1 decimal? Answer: -1.4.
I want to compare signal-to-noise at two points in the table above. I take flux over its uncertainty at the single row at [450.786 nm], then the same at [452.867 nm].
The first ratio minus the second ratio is 1.5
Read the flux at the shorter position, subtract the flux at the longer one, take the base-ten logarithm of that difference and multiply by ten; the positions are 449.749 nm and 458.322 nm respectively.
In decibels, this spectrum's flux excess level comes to 1.1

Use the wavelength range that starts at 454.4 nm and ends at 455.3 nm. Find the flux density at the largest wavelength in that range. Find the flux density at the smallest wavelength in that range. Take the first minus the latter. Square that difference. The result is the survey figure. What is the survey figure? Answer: 7.6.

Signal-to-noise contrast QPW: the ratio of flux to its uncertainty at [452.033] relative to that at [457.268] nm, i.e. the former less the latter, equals -2.5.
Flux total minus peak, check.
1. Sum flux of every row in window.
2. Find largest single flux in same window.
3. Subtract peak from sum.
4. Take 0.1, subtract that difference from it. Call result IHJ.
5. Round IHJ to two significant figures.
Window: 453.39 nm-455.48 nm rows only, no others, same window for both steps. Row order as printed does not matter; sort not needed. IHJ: -98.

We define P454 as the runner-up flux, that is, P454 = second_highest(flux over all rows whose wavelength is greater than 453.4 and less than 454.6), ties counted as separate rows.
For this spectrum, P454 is 12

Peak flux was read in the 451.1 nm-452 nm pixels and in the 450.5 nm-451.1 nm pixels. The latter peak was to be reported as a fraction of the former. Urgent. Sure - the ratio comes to 0.95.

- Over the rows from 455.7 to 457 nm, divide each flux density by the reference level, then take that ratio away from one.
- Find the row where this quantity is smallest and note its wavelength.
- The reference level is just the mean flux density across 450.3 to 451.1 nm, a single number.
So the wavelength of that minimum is 455.796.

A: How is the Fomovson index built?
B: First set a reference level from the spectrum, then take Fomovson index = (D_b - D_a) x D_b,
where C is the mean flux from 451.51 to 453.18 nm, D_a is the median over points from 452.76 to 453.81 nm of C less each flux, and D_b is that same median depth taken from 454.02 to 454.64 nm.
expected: 2.5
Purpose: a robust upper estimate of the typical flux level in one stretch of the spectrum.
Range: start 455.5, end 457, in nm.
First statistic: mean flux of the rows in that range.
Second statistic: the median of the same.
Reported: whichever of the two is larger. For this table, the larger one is 11.9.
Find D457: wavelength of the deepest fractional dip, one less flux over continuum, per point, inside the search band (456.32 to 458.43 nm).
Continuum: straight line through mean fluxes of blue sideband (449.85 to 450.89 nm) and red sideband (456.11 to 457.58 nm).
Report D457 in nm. 457.689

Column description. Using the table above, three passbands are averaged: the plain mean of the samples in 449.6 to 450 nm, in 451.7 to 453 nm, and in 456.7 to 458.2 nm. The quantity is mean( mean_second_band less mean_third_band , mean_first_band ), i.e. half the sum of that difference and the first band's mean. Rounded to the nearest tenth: 5.4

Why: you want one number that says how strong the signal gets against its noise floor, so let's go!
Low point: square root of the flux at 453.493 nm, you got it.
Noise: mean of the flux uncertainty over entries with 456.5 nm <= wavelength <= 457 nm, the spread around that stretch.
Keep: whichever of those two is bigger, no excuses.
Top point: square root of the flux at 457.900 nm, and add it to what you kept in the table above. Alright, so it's 6.53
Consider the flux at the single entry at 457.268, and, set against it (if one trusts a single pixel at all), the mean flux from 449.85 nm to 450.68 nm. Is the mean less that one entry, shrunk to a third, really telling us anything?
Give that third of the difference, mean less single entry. -1.06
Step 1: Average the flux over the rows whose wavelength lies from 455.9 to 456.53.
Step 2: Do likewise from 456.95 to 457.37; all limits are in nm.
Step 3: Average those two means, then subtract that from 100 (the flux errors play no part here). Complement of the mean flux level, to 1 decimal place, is 87.4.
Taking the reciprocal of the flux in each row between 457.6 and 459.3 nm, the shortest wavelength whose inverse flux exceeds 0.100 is 457.689 nm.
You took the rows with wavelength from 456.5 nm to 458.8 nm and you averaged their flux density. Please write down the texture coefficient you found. 11.0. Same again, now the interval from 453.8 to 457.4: 11.5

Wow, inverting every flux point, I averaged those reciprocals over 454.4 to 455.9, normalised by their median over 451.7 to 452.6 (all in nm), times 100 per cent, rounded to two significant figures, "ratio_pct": 98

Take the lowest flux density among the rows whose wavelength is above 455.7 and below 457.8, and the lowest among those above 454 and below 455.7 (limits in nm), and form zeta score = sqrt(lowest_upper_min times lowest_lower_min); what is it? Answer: 8.89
